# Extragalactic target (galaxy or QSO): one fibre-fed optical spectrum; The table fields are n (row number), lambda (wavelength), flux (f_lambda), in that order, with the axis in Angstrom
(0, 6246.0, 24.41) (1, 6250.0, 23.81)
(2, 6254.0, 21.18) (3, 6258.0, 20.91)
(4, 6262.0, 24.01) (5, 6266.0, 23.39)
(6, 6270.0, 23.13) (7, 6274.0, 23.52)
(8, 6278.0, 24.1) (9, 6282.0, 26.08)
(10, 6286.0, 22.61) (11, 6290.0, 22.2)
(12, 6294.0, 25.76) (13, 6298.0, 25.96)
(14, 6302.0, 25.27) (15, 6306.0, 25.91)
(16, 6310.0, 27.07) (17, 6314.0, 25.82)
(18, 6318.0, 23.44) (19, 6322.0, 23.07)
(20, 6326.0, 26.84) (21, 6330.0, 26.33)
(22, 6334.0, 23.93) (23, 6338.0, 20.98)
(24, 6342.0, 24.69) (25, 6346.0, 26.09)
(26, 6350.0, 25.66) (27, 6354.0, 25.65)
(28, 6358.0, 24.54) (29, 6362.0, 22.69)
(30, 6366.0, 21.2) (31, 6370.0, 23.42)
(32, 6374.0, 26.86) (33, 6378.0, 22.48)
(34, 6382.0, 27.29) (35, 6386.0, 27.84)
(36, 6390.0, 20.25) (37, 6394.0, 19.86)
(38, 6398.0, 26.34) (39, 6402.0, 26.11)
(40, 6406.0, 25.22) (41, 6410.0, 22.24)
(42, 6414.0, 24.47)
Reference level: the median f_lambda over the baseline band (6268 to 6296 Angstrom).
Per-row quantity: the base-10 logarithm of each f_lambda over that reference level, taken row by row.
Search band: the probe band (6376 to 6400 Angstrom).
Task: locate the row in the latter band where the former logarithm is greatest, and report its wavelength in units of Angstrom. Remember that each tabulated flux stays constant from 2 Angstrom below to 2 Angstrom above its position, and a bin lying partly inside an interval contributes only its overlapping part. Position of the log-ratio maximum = 6386.0 Angstrom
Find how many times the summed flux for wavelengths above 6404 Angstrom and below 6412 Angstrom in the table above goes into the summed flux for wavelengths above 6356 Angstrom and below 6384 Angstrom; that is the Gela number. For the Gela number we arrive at 3.55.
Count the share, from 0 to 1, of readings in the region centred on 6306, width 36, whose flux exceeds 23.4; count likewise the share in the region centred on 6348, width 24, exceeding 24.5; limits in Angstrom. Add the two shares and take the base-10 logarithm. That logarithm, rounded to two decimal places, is 0.21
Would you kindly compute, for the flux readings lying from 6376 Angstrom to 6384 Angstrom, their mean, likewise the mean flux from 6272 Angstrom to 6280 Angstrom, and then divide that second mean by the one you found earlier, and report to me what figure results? 0.96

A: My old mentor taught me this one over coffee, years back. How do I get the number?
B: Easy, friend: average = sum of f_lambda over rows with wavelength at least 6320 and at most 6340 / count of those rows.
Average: 24.2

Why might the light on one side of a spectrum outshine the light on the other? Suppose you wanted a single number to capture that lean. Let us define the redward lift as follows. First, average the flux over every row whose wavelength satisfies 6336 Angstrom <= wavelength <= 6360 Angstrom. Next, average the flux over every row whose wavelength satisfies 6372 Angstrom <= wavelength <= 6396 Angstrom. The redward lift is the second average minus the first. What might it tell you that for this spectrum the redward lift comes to -0.5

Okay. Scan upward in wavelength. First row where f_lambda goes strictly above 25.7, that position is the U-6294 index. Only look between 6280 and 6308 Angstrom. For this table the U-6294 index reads 6282.0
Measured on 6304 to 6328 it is 6306.0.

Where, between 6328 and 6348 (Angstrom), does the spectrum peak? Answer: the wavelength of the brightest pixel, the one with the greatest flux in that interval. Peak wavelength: 6330.0 Angstrom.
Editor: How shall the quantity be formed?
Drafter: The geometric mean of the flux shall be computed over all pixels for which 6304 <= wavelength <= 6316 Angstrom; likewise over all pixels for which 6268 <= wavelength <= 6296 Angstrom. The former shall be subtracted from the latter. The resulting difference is -2.4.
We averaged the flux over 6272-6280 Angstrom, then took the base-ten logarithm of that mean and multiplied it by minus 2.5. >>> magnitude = -3.44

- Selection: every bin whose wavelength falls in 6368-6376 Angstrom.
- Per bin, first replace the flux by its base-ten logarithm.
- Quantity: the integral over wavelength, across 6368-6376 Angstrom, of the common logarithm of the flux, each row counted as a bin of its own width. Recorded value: 11.2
